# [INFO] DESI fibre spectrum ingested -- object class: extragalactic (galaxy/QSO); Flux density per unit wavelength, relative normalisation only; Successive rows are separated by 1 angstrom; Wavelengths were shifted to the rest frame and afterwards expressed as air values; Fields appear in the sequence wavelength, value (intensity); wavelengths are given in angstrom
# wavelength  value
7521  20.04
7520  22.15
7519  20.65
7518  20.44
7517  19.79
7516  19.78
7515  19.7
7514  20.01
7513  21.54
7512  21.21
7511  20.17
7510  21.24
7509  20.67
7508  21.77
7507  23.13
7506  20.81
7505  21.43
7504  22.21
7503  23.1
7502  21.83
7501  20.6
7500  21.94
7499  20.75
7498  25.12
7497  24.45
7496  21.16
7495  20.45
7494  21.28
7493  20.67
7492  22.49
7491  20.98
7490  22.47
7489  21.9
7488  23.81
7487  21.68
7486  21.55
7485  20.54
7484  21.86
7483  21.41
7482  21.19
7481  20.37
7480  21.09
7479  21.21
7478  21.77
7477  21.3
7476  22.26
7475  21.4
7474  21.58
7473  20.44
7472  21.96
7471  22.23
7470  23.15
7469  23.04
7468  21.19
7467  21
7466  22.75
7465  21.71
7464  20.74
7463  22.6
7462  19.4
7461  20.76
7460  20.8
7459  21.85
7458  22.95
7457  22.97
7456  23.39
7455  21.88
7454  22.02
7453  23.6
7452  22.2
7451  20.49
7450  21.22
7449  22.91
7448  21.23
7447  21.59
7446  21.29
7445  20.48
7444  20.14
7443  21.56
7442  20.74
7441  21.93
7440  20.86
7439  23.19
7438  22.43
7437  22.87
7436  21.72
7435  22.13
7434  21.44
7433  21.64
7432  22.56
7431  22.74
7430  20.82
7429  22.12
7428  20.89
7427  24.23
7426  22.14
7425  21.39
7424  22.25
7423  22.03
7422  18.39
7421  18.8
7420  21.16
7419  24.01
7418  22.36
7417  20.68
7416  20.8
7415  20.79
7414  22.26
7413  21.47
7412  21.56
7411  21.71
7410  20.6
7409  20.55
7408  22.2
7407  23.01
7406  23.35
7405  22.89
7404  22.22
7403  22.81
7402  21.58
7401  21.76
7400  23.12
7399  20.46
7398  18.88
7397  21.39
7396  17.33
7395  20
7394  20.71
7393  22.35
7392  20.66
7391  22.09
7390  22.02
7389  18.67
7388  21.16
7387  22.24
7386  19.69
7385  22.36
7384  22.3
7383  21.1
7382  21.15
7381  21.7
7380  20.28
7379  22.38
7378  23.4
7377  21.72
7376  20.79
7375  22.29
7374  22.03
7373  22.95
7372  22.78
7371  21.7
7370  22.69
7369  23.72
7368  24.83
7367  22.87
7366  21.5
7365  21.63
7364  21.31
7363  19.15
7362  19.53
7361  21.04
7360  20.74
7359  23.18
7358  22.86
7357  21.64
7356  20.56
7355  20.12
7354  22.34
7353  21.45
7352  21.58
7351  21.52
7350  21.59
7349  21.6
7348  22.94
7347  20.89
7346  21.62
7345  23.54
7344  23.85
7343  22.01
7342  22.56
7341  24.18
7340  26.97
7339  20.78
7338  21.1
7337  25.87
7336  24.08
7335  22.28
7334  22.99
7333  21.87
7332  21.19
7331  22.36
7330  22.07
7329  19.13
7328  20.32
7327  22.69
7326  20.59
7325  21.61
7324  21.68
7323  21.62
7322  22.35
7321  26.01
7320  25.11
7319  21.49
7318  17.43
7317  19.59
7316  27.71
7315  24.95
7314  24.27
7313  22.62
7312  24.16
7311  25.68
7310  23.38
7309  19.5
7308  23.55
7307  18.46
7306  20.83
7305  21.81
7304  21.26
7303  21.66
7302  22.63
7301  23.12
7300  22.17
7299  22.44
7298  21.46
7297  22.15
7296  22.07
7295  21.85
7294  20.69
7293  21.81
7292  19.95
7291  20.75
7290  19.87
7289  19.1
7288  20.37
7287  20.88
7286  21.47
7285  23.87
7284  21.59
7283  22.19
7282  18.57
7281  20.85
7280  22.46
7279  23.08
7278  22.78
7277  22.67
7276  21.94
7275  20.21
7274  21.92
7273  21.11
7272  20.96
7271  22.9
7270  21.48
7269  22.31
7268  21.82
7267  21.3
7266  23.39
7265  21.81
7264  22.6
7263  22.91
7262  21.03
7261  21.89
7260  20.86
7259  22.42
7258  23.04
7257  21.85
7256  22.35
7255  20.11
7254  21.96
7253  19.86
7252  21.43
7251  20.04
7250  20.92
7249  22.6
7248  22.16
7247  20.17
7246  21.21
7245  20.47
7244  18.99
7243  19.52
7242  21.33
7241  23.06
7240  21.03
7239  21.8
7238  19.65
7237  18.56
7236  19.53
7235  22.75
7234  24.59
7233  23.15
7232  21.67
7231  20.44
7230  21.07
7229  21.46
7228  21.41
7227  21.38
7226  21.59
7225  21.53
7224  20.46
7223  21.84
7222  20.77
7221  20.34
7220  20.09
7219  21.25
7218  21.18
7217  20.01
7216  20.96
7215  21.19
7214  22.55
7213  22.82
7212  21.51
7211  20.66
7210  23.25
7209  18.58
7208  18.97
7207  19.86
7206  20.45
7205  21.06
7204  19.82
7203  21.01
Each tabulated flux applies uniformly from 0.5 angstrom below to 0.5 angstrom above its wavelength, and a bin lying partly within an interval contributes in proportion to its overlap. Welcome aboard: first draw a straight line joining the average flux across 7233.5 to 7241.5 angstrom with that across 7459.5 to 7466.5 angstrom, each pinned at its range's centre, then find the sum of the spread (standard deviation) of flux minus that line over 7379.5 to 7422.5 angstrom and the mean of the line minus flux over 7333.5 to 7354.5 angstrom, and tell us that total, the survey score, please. 0.1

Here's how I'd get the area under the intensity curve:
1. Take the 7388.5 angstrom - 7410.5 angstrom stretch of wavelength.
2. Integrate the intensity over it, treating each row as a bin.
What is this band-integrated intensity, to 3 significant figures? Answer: 469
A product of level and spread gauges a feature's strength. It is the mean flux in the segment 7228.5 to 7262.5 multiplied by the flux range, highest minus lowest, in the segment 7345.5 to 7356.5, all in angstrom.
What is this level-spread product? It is 60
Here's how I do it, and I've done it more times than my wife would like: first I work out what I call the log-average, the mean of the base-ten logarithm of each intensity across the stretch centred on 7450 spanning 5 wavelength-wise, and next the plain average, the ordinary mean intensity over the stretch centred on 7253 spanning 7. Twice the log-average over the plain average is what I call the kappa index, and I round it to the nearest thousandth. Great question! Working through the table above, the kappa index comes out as 0.127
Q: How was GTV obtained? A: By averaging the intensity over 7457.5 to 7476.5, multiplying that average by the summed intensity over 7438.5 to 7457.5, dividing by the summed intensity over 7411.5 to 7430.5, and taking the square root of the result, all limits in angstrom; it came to 4.69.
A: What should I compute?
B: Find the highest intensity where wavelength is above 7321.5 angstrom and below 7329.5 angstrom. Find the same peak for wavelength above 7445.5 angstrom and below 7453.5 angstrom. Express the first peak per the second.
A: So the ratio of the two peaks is 0.96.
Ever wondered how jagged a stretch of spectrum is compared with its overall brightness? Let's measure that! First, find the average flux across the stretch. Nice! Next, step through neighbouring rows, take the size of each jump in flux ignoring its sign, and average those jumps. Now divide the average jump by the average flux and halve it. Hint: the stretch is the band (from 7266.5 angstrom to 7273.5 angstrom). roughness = 0.021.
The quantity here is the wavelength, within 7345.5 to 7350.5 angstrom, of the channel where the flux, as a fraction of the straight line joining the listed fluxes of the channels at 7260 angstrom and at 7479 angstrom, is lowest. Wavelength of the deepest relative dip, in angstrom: 7347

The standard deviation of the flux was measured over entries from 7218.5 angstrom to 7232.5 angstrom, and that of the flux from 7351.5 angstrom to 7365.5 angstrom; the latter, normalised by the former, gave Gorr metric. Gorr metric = 2.0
